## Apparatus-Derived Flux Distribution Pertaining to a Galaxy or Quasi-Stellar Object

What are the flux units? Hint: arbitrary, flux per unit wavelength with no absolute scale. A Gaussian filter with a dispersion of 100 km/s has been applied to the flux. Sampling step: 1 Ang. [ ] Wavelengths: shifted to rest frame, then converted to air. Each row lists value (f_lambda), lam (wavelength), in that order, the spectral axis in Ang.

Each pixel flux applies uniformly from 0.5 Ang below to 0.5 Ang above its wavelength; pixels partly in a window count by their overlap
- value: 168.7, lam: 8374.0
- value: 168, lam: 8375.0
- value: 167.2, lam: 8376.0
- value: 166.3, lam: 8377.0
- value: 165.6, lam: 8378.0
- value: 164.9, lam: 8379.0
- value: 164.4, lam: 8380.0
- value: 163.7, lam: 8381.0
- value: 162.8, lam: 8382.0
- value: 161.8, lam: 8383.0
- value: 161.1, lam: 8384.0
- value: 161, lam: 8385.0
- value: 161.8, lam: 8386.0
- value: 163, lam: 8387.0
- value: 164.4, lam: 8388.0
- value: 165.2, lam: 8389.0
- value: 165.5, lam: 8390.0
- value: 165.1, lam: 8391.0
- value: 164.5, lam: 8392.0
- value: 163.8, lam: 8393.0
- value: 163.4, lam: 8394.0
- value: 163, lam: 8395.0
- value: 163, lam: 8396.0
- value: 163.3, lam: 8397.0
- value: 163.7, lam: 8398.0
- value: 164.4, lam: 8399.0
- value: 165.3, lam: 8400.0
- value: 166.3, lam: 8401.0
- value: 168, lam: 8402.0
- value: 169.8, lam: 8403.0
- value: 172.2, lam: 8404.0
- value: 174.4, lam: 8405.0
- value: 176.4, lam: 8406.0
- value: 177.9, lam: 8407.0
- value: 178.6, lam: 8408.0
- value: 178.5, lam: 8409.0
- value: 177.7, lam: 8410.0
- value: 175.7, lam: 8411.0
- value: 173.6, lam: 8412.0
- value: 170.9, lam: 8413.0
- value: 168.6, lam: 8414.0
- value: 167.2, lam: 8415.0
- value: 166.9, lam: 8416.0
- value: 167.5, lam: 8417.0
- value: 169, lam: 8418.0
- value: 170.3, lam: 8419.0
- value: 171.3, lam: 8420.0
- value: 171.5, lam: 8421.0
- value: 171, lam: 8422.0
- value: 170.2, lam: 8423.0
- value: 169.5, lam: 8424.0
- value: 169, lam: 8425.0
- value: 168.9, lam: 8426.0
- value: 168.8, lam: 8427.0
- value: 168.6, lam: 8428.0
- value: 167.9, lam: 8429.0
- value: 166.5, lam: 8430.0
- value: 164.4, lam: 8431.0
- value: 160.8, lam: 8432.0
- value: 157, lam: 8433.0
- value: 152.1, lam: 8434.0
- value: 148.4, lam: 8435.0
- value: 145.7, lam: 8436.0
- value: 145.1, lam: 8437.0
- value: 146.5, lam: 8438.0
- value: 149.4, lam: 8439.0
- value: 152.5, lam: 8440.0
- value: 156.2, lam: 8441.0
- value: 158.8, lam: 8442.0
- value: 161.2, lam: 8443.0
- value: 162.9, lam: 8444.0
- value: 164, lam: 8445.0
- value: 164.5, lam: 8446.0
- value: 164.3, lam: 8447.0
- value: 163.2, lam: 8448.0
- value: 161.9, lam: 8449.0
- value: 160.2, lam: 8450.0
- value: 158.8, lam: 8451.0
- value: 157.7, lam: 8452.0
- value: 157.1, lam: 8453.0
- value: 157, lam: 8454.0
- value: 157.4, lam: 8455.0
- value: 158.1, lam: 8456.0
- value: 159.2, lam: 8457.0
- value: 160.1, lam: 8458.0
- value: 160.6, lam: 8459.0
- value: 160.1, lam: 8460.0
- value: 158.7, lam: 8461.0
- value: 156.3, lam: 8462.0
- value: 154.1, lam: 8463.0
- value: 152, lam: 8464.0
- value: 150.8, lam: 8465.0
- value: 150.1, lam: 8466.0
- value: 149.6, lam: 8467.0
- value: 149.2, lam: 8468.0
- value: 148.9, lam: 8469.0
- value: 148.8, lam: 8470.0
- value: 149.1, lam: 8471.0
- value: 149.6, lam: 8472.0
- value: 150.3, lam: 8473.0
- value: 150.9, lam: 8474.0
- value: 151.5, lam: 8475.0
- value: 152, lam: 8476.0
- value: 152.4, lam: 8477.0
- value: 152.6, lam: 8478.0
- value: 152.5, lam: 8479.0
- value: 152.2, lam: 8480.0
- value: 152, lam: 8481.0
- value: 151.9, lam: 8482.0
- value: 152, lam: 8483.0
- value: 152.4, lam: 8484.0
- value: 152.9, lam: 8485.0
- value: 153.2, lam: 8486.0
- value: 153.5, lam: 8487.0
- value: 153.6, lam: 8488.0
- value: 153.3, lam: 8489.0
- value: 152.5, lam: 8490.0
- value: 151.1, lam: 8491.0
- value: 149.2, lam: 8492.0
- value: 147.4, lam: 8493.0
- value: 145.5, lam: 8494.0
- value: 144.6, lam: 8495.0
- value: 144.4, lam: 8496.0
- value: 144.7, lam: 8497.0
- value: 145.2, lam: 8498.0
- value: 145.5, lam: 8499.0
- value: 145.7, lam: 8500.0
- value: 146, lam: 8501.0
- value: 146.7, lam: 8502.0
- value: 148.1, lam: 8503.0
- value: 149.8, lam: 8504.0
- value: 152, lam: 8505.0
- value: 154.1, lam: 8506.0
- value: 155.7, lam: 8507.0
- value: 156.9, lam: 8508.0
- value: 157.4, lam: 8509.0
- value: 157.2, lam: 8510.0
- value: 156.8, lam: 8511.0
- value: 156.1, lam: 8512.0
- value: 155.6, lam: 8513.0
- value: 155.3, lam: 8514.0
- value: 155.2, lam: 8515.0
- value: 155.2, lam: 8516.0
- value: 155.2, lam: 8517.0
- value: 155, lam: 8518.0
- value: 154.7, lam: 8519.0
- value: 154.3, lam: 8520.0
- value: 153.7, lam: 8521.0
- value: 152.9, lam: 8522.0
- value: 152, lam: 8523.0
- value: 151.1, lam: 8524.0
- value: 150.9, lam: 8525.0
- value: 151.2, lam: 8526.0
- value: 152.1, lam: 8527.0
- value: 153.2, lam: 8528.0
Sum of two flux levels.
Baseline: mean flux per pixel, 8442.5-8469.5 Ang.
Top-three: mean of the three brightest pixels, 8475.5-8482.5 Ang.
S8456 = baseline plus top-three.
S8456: 310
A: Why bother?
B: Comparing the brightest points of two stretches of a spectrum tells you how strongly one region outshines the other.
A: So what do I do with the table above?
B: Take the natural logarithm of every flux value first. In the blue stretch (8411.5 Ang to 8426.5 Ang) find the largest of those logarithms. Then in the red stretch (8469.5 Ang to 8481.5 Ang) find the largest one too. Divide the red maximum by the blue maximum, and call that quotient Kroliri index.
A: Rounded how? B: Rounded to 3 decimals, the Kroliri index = 0.975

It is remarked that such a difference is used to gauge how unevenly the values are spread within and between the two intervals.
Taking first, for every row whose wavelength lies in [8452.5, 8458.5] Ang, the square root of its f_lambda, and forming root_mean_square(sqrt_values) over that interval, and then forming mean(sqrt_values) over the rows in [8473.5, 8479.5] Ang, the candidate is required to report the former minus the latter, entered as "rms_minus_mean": 0.2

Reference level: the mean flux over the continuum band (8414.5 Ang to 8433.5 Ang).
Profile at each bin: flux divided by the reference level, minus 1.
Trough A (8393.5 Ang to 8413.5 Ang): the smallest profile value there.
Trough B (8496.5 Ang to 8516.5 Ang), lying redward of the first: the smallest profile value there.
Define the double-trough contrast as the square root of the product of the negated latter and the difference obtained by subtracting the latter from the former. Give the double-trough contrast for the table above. 0.122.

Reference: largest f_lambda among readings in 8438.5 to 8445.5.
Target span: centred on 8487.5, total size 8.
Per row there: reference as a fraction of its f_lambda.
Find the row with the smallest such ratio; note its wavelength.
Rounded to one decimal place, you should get 8488.0 Ang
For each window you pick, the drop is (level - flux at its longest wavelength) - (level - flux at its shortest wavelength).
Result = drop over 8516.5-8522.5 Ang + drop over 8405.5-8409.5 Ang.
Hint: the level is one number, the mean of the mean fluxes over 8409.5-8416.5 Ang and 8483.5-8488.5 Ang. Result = 0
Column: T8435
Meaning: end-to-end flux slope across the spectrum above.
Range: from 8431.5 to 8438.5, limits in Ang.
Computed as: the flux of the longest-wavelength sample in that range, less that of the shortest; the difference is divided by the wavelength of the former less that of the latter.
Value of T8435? -2.38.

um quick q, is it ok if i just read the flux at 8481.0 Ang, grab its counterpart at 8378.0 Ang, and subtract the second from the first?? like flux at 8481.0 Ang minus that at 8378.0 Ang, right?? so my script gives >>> -14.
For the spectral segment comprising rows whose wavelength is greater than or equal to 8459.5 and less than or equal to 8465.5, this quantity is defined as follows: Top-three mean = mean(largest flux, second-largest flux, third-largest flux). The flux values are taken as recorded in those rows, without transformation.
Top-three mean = 158.4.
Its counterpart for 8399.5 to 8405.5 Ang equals 172.1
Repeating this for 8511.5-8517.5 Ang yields 155.7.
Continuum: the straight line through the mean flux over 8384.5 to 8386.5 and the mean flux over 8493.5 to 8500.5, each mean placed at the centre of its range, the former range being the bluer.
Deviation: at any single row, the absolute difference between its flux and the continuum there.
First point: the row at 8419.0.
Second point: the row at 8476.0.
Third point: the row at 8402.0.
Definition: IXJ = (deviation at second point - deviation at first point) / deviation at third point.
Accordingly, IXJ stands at -1.1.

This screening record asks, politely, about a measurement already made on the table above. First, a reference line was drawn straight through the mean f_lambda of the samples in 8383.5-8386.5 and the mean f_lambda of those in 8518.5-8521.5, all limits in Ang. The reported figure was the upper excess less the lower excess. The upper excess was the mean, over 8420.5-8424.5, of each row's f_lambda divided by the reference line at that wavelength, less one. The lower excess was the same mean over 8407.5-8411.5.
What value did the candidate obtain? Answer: -0.040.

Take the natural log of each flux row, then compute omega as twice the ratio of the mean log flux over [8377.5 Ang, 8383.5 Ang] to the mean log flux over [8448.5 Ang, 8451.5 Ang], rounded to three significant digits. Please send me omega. 2.01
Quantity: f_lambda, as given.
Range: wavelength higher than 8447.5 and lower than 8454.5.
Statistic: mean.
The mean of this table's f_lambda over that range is 159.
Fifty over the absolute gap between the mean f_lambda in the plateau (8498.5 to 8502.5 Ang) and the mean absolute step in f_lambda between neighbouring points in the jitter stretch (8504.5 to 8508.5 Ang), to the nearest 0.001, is 0.346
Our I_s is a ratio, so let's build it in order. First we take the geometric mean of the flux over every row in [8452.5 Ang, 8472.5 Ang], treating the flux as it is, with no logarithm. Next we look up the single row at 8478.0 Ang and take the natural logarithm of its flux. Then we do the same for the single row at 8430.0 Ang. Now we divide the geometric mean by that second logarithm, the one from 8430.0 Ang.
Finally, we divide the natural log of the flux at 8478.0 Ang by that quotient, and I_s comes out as 0.167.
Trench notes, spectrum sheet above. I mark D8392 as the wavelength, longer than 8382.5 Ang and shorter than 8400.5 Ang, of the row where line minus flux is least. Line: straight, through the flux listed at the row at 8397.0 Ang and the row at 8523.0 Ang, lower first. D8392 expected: 8400.0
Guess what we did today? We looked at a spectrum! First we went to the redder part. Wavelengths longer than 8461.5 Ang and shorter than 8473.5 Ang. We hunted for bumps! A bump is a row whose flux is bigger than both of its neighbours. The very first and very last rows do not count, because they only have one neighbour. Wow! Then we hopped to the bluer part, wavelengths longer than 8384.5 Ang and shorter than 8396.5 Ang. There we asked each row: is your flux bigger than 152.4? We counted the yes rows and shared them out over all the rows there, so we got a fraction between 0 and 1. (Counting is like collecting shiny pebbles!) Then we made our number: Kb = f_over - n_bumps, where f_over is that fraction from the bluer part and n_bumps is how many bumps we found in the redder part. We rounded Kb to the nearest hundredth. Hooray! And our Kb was 1.00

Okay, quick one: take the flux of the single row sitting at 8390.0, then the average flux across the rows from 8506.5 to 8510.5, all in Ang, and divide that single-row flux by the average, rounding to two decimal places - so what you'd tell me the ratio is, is 1.06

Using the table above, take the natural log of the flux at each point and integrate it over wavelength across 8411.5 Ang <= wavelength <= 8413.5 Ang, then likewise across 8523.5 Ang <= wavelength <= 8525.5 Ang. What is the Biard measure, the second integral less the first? -0.26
